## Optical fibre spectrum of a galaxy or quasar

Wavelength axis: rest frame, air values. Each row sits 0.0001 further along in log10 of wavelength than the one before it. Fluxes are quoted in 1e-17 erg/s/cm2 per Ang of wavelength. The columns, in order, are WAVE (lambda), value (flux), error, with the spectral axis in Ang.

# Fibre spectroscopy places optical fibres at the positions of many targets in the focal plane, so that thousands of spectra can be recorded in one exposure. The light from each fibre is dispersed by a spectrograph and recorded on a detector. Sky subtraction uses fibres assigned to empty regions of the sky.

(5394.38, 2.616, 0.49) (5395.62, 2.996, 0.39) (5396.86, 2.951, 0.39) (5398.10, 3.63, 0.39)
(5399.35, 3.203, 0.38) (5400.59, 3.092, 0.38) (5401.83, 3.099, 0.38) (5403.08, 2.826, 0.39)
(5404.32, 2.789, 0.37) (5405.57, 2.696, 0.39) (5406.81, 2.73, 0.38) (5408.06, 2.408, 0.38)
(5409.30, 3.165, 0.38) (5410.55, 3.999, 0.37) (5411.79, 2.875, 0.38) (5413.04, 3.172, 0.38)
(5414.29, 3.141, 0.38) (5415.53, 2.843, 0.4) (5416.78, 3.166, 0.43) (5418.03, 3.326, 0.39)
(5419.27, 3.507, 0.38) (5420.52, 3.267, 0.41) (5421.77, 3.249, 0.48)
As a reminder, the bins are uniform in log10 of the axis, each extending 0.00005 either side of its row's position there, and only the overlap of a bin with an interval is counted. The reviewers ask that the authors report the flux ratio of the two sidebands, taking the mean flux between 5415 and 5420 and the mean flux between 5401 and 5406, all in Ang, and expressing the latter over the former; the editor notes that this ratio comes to 0.89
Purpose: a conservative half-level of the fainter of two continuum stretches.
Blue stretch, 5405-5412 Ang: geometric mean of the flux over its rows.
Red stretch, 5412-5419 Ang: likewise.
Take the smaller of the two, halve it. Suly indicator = 1.47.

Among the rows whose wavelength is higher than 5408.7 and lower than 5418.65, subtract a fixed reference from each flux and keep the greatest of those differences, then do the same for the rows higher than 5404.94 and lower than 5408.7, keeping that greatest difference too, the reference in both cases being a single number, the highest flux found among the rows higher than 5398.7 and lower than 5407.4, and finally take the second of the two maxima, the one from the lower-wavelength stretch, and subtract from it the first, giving -1.3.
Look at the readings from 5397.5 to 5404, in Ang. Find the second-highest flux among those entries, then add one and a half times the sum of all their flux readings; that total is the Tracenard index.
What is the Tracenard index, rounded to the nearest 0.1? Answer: 27.0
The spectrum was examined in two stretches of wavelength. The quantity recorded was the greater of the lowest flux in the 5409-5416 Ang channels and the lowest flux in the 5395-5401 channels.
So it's 2.95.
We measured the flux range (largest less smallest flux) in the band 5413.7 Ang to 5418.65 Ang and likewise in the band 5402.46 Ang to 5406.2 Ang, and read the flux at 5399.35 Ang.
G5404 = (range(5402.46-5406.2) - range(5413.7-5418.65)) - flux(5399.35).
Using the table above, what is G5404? -3.6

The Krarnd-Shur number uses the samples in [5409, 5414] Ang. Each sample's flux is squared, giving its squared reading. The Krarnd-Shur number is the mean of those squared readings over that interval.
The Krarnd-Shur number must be 11.1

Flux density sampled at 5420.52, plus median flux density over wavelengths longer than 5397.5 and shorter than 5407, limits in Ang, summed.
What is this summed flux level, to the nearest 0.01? 6.23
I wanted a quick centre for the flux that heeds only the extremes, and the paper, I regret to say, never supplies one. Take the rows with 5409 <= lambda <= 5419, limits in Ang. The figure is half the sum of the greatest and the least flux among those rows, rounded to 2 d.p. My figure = 3.42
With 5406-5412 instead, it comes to 3.20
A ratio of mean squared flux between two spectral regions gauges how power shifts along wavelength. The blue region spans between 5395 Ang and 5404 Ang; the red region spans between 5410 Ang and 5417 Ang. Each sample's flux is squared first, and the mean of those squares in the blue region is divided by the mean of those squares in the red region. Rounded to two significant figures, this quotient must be 0.94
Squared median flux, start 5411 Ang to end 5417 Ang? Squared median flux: 9.9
